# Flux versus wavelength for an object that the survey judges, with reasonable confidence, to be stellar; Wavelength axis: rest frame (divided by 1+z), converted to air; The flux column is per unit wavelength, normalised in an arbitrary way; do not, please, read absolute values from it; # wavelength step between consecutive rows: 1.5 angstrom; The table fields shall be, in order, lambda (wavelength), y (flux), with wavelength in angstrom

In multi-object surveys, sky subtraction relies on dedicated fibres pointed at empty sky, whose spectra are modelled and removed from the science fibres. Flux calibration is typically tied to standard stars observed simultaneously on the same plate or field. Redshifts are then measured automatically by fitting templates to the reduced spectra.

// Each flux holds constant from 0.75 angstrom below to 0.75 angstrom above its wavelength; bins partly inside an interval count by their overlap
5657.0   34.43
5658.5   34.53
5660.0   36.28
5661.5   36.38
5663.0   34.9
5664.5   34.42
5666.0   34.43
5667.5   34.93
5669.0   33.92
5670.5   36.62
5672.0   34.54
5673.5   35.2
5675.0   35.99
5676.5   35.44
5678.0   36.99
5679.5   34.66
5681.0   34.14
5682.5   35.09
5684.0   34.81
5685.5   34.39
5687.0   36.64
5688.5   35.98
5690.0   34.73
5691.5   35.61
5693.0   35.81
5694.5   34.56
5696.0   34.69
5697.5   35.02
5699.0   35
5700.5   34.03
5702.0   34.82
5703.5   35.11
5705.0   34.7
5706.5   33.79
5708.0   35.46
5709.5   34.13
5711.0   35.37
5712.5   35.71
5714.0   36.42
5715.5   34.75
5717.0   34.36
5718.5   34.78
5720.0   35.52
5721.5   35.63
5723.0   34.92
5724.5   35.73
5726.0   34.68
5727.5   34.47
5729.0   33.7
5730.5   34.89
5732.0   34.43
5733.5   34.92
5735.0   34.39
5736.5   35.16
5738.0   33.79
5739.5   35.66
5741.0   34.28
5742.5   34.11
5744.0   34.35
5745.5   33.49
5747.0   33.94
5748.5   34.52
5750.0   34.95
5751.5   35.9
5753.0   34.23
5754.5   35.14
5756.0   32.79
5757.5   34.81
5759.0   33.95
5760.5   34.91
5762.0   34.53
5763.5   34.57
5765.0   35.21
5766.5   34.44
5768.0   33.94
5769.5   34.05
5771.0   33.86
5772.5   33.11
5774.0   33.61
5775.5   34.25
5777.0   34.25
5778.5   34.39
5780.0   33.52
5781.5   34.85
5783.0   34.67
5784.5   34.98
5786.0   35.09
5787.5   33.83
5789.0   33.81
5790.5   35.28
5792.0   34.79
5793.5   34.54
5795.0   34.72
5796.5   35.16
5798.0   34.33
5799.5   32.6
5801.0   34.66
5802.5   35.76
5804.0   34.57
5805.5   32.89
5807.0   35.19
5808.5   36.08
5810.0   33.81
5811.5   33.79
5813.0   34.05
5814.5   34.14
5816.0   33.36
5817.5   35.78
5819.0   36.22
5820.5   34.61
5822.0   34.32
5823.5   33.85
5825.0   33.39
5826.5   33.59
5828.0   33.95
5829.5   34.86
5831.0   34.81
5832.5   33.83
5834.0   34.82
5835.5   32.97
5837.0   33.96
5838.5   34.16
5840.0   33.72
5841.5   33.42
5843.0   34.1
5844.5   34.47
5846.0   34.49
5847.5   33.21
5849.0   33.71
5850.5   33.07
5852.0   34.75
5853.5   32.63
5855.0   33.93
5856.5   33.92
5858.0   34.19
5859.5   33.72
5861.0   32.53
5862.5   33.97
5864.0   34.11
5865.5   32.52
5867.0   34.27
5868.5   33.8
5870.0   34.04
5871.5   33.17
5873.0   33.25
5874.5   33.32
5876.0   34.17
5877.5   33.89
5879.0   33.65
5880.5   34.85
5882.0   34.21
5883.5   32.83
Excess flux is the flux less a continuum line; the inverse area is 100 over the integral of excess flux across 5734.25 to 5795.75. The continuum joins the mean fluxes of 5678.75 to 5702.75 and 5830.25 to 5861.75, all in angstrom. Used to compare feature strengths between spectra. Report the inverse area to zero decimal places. -49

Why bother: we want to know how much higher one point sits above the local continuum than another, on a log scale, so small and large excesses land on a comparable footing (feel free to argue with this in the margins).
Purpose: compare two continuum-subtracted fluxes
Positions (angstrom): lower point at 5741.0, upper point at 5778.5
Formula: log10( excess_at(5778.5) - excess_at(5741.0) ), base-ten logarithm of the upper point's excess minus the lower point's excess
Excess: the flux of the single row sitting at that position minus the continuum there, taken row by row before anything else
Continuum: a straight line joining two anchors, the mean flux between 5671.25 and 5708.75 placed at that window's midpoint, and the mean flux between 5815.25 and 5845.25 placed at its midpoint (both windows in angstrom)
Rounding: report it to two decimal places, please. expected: -0.46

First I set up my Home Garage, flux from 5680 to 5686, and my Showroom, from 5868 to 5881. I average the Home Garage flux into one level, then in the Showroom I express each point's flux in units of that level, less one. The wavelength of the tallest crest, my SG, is 5880.5 angstrom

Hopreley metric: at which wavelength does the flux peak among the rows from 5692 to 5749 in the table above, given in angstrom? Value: 5714.0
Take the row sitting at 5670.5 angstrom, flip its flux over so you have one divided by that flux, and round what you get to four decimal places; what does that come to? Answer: 0.0273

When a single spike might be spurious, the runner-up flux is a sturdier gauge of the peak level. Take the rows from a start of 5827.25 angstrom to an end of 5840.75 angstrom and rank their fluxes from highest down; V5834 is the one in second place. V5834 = 34.82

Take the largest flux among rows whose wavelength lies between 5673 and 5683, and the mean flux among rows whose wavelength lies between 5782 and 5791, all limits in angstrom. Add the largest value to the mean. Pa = 71.6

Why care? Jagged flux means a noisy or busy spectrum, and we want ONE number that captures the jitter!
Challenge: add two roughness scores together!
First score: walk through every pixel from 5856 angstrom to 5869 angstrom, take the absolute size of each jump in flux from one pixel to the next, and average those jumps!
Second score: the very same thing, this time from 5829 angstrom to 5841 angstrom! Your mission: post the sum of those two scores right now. 1.70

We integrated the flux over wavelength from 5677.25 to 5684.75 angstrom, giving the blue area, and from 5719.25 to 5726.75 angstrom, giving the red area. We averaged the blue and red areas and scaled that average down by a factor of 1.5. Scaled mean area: 176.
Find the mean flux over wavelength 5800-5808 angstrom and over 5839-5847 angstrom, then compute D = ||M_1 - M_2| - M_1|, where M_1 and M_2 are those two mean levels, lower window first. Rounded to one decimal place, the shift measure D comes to 34.0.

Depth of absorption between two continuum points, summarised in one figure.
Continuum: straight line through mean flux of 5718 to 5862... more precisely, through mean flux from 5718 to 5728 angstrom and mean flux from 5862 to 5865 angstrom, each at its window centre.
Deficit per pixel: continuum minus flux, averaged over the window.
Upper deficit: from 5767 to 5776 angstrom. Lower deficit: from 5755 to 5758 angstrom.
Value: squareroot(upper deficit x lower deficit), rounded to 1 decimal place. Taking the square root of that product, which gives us 1.0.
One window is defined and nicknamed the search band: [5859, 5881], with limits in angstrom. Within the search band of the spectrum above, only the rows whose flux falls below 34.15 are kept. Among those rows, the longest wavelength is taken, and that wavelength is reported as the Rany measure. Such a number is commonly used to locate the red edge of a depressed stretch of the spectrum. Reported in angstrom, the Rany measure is 5879.0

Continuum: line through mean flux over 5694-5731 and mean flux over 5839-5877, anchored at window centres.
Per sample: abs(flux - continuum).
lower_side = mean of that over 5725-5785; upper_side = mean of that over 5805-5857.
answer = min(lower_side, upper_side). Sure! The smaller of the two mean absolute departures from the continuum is 0.51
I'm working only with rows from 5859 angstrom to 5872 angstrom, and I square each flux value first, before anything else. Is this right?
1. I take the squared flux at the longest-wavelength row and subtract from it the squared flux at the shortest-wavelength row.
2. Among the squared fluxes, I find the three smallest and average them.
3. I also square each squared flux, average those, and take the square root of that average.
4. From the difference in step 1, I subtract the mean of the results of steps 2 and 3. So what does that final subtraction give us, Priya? -1137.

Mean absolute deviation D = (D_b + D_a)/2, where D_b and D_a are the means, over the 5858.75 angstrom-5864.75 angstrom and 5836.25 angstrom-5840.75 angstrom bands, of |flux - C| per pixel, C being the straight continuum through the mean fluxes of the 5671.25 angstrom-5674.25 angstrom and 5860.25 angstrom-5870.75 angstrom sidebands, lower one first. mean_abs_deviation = 0.35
